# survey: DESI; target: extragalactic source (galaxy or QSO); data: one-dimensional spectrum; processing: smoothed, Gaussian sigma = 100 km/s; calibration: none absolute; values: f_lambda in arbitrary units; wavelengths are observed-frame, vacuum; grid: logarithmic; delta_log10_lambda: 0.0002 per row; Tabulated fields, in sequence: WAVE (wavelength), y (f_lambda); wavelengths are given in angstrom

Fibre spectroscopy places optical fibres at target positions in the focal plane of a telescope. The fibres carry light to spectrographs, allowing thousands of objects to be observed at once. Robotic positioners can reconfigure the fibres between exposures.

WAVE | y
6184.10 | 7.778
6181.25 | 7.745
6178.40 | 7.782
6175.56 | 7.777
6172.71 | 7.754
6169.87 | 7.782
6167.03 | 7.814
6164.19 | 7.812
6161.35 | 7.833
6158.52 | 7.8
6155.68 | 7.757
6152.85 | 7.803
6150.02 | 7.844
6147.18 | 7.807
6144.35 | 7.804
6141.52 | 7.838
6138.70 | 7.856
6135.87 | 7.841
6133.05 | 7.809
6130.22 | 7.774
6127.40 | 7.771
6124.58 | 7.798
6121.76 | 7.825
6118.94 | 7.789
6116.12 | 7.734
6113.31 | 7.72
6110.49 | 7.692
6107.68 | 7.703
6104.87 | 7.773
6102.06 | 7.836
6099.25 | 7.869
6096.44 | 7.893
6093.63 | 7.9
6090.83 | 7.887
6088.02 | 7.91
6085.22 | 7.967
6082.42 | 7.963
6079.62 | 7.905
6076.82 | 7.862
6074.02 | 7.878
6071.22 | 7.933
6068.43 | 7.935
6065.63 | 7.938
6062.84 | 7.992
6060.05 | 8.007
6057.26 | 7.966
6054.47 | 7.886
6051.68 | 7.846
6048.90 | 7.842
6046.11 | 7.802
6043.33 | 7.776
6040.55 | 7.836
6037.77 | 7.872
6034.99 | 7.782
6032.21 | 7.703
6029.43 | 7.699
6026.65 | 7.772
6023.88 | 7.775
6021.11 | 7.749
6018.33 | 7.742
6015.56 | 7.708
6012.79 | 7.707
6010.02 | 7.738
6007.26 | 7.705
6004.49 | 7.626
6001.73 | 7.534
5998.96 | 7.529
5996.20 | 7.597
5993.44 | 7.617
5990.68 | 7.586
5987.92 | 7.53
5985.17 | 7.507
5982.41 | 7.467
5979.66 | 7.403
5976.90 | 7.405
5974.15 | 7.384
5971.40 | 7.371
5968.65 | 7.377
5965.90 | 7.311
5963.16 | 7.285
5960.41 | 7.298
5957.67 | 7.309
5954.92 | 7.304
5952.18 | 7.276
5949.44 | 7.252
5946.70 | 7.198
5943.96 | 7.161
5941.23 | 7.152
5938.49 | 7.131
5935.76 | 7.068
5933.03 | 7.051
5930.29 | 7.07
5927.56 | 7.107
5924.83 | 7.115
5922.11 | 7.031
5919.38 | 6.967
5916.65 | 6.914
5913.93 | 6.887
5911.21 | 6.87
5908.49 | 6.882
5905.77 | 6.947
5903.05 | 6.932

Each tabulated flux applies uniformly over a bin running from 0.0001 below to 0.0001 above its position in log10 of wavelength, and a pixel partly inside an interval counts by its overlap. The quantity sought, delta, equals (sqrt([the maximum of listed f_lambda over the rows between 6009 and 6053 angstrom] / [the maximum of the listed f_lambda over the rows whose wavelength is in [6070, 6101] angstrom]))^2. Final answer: 0.99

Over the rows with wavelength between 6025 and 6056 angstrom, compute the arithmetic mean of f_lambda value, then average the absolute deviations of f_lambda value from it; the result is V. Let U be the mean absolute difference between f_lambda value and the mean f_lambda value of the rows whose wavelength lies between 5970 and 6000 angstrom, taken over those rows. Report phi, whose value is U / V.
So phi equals 1.5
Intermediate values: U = 0.08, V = 0.050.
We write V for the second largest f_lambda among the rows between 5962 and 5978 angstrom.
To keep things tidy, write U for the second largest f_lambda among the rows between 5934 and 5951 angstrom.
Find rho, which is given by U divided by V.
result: 0.975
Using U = 7.198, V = 7.384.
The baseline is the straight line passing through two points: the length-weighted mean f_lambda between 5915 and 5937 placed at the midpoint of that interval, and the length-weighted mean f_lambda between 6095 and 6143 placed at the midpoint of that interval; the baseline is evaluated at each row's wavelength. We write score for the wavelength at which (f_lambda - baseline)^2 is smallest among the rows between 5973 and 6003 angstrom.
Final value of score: 5979.66 angstrom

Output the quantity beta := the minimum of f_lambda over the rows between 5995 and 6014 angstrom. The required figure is 7.529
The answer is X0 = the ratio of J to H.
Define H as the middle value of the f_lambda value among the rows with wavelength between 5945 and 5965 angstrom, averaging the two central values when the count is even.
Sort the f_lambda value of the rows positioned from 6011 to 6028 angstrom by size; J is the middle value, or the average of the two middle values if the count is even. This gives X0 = 1.06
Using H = 7.3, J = 7.7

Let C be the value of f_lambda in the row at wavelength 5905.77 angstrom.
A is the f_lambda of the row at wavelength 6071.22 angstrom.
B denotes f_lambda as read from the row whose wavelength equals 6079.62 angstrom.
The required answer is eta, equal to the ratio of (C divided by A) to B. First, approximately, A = 7.933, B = 7.905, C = 6.947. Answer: 0.111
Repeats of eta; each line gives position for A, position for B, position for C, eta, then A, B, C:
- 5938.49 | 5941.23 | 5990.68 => 0.149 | 7.131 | 7.152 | 7.586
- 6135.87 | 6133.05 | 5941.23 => 0.117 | 7.841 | 7.809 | 7.152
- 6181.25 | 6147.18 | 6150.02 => 0.130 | 7.745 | 7.807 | 7.844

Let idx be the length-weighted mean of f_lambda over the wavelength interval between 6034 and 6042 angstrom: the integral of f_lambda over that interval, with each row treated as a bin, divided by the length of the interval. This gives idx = 7.84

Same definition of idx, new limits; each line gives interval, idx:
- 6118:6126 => 7.80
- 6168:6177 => 7.77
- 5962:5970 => 7.33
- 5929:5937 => 7.06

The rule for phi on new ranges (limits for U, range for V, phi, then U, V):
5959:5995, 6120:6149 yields 4.0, 0.09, 0.022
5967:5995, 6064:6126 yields 1.1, 0.08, 0.071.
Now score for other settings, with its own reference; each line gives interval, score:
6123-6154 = 6138.70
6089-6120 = 6118.94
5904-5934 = 5922.11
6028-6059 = 6032.21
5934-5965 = 5935.76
